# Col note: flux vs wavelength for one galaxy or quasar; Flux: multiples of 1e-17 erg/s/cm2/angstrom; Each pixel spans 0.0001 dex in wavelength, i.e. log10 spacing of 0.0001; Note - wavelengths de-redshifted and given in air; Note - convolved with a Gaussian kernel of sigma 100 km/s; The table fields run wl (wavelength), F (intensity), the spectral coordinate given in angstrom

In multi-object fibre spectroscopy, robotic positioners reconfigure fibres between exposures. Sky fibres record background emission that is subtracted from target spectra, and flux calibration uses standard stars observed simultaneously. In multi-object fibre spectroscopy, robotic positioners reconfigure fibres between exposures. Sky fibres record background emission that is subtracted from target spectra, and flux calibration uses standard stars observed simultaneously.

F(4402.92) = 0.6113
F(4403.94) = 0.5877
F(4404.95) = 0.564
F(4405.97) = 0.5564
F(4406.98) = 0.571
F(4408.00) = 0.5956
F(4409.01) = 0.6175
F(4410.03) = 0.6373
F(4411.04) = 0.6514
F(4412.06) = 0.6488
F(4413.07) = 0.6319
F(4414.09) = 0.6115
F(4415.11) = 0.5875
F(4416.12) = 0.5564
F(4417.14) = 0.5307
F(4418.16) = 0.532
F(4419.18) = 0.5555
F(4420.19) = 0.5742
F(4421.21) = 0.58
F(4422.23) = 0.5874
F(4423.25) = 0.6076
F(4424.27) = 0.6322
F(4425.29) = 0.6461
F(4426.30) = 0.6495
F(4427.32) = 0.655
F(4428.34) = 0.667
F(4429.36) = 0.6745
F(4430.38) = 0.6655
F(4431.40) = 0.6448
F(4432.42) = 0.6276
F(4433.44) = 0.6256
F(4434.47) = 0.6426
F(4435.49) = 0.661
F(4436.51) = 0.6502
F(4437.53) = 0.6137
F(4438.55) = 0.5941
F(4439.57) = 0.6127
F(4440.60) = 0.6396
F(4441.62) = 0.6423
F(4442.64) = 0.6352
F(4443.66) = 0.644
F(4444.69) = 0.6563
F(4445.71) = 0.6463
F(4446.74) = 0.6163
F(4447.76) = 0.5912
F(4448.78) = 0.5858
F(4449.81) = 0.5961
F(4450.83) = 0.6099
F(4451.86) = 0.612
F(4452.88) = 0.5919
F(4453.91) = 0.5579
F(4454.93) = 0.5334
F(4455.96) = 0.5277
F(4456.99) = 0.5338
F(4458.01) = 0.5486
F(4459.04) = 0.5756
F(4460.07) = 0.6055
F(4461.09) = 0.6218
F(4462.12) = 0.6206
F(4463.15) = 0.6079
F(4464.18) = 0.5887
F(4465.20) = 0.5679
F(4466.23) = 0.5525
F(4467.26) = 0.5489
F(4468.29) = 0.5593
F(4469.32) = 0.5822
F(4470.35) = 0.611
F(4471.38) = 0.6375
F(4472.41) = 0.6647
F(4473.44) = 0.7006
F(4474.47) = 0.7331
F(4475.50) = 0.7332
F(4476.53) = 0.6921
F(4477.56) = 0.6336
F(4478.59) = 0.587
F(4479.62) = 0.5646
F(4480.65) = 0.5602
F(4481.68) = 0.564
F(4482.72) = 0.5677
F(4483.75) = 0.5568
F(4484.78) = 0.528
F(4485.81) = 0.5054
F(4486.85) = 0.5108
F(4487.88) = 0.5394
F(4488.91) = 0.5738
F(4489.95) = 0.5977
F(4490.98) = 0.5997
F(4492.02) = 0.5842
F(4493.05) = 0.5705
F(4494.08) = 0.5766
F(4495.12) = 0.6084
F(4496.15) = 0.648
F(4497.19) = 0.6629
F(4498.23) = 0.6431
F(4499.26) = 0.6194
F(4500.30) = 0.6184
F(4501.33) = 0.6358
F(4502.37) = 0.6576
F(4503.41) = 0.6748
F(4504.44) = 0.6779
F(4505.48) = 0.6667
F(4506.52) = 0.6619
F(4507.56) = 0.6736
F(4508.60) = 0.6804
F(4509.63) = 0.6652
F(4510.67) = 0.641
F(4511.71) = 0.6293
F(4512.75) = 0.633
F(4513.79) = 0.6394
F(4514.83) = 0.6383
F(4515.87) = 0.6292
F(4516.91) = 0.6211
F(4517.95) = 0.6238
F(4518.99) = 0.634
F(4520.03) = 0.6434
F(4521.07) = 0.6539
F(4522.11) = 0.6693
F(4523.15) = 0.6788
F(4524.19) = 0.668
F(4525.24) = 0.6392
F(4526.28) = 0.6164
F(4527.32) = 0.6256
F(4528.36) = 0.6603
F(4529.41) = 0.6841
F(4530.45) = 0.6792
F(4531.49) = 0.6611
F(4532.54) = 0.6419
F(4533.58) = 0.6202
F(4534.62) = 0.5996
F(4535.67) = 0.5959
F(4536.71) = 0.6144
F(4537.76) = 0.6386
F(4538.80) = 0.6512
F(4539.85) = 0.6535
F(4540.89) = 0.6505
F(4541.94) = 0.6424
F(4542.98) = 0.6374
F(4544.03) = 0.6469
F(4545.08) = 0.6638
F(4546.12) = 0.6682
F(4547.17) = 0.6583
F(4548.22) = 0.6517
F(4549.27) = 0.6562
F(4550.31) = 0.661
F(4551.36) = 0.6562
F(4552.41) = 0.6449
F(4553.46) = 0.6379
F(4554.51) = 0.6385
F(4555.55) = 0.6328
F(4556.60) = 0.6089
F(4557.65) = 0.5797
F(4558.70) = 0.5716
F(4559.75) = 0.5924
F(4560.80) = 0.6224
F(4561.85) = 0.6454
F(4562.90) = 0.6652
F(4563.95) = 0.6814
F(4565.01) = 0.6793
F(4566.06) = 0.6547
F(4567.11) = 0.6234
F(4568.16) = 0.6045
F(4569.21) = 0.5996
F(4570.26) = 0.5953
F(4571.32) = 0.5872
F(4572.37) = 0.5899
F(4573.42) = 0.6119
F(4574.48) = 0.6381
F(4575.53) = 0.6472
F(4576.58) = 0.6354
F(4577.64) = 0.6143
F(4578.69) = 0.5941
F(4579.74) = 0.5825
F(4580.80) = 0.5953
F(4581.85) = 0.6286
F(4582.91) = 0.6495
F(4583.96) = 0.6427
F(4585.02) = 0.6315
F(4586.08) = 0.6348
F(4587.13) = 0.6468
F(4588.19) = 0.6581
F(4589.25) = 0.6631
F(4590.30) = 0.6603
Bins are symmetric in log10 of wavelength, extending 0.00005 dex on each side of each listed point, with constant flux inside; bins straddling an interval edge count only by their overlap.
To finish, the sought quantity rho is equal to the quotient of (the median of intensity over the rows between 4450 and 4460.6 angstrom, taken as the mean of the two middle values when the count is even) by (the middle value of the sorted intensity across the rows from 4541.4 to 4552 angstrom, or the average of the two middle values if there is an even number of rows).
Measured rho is 0.864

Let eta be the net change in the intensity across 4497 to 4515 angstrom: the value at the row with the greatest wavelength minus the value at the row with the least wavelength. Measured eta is -0.02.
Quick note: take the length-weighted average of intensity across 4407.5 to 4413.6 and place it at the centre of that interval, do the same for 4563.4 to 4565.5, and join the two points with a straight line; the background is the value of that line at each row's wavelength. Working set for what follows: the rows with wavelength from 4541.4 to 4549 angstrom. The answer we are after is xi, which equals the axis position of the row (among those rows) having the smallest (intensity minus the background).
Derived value 4542.98 angstrom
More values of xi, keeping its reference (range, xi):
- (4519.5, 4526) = 4525.24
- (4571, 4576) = 4571.32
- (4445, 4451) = 4448.78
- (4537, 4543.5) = 4542.98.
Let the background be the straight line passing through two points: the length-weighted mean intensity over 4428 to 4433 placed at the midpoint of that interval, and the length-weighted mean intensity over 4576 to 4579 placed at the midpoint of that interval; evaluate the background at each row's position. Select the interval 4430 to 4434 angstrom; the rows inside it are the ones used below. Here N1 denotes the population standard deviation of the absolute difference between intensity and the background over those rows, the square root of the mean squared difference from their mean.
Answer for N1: 0.009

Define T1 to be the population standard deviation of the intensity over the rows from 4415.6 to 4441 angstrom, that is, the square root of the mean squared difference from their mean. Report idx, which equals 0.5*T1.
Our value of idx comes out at 0.021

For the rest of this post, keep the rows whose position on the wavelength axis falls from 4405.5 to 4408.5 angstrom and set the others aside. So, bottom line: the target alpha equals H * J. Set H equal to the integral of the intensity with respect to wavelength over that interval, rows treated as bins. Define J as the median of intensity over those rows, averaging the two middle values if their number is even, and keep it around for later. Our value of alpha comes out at 1.0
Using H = 1.7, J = 0.57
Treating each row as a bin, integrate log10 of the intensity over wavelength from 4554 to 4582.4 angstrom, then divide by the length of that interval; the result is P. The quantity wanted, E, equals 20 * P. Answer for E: -4.17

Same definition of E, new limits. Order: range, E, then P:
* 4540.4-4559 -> -3.88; -0.194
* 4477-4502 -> -4.66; -0.233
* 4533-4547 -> -3.91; -0.196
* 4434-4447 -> -3.94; -0.197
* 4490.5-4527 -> -3.89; -0.195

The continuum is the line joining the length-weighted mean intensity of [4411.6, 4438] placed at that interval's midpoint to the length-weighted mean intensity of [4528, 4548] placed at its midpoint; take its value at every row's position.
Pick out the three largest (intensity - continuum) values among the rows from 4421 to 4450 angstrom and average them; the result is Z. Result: 0.050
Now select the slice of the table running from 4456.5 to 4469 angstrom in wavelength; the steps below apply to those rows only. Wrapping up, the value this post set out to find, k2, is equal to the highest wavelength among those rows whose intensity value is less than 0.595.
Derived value 4468.29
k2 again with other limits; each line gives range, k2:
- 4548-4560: 4559.75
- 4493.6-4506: 4494.08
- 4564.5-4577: 4572.37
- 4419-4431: 4422.23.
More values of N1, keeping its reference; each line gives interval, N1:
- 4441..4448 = 0.019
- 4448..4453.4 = 0.010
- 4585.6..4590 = 0.011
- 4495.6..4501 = 0.007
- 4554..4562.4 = 0.016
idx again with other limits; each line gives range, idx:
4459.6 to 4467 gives 0.012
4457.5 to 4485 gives 0.028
